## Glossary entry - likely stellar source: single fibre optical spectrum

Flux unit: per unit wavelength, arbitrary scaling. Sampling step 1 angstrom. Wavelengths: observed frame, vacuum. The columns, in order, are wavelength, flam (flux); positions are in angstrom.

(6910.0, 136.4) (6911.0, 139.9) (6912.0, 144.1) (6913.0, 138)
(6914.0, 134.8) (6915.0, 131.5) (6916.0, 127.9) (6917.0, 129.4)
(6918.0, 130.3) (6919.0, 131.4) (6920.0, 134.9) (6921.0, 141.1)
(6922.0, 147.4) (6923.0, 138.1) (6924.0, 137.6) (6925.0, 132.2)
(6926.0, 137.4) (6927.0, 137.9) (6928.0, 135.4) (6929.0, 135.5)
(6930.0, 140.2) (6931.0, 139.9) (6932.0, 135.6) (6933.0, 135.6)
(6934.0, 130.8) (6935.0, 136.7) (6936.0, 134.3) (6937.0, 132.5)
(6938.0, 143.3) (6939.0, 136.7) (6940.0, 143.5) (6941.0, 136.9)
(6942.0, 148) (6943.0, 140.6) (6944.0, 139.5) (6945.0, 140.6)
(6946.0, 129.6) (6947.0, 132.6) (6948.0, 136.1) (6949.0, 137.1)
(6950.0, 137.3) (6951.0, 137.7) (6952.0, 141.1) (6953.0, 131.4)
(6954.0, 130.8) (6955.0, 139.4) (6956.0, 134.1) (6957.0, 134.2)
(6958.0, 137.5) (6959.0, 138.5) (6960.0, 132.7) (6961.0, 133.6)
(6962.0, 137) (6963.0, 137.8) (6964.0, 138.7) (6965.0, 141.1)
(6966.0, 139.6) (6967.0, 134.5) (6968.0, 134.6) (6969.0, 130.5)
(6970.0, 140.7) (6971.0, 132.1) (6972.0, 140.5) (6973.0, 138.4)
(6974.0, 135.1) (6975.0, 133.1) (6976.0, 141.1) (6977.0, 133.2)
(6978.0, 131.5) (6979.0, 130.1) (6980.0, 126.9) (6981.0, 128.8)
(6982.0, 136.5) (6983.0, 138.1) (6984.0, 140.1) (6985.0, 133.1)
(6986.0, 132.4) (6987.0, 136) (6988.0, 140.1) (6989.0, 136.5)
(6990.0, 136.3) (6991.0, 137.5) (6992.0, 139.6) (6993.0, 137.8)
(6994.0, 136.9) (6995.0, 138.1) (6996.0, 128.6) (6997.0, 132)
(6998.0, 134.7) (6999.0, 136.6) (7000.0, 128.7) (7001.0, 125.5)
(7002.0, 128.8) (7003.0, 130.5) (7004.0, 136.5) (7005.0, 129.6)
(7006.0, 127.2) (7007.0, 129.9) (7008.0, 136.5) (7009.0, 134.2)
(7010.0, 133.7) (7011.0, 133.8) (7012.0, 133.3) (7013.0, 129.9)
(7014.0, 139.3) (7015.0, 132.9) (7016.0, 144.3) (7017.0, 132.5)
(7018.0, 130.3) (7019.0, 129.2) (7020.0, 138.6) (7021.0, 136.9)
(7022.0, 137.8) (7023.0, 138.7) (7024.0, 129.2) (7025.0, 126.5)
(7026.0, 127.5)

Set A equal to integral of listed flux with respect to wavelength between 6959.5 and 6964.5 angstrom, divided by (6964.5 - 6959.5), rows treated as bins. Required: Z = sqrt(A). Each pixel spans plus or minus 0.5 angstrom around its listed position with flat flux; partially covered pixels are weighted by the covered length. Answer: 11.7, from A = 136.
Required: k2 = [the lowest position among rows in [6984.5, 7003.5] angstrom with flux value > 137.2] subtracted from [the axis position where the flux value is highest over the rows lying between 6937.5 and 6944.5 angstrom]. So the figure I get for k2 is -46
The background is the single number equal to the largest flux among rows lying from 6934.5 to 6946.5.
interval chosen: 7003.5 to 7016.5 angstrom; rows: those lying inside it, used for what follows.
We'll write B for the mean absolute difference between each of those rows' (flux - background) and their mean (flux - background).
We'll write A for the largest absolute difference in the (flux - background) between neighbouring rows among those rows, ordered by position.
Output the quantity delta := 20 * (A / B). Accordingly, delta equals 70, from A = 11.4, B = 3.25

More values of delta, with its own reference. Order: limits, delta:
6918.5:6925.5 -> 46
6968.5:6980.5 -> 52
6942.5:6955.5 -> 66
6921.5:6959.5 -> 72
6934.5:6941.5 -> 66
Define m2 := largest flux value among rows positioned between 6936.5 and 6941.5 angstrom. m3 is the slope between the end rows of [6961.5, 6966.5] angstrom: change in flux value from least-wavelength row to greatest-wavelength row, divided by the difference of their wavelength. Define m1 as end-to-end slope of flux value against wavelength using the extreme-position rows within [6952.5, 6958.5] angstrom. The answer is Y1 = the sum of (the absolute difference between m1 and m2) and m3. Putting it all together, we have 143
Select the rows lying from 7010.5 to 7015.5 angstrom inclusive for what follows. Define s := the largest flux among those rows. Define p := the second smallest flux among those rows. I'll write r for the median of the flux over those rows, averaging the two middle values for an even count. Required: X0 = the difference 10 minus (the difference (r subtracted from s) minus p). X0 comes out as 137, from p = 132.9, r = 133.3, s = 139.3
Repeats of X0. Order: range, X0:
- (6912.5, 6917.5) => 133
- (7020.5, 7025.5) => 137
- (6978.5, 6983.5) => 131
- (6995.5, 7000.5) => 134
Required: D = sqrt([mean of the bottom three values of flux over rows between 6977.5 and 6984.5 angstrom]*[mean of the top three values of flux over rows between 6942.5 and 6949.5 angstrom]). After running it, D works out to 134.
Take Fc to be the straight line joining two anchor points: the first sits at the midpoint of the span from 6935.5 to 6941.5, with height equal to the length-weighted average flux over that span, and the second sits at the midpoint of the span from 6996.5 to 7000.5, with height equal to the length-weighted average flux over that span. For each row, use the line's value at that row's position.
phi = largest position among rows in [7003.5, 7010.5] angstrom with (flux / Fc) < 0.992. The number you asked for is 7007.0 angstrom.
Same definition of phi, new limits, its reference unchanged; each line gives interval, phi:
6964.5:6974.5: 6971.0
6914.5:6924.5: 6924.0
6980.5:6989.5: 6986.0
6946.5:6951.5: 6947.0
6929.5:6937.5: 6937.0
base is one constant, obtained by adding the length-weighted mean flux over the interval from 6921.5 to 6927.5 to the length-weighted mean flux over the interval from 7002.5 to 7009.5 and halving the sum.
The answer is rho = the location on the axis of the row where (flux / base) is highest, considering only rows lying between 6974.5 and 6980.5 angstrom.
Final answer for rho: 6976.0 angstrom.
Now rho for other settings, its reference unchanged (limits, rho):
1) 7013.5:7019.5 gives 7016.0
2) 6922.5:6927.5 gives 6923.0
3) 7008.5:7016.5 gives 7016.0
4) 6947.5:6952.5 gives 6952.0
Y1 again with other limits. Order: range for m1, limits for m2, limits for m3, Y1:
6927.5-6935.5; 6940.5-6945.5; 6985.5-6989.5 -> 149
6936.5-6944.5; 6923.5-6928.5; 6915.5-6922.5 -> 140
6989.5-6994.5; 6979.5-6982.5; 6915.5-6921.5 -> 139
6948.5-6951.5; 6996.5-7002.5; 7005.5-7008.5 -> 141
